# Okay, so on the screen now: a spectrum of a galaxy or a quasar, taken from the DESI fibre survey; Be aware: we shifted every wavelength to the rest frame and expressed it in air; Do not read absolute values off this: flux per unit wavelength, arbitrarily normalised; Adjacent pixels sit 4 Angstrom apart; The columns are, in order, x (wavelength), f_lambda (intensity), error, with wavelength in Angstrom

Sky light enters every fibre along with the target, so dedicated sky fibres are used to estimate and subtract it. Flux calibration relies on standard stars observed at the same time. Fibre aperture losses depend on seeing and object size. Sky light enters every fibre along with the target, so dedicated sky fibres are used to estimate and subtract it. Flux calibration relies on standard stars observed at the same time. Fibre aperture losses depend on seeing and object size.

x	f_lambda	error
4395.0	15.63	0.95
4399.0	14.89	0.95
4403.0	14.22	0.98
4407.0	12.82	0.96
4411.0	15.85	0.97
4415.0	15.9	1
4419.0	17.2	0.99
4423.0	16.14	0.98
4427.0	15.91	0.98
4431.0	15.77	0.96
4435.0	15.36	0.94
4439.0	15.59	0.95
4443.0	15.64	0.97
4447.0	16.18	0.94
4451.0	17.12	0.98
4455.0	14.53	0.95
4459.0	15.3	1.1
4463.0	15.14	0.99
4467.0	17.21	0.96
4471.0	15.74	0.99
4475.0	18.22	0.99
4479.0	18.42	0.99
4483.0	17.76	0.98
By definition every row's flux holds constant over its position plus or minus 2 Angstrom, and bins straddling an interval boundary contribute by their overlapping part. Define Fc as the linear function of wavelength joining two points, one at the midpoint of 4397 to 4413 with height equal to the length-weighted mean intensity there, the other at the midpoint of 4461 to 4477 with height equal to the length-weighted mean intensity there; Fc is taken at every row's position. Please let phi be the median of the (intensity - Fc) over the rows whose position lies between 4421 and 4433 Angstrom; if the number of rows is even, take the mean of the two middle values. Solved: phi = 0.73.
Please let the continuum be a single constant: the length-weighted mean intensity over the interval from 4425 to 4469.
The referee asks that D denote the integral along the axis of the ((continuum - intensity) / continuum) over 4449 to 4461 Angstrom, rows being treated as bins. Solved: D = 0.1 Angstrom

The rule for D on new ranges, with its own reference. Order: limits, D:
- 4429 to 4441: 0.2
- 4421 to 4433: -0.1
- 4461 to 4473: -0.2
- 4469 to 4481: -1.3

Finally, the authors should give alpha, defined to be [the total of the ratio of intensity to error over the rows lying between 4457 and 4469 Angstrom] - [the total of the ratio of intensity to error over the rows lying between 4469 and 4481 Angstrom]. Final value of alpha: -6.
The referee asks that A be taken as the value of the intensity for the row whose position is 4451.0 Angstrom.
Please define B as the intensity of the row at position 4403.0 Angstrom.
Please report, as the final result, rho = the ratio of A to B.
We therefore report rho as 1.20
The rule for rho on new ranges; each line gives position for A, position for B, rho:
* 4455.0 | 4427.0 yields 0.91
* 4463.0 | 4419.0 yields 0.88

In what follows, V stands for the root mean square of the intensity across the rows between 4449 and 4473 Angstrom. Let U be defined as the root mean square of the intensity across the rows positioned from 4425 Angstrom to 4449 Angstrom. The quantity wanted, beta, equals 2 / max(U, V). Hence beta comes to 0.126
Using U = 15.7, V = 15.9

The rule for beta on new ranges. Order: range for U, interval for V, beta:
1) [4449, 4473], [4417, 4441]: 0.125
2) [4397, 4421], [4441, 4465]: 0.128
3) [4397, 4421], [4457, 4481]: 0.120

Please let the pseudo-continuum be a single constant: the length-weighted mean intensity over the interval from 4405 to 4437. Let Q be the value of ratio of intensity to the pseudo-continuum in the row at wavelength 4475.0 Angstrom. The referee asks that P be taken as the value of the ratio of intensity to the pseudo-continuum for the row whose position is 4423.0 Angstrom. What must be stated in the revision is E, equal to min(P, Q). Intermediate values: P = 1.03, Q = 1.17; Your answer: 1.03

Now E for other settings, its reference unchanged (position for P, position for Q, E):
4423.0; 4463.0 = 0.97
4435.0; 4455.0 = 0.93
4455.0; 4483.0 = 0.93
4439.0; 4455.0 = 0.93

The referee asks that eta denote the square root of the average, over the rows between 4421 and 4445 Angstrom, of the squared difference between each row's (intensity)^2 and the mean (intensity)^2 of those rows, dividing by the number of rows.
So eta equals 8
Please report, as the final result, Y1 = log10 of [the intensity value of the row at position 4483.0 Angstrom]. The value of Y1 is 1.249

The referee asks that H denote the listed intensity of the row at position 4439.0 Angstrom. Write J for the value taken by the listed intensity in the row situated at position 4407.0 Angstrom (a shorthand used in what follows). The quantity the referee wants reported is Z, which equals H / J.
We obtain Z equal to 1.22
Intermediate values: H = 15.59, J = 12.82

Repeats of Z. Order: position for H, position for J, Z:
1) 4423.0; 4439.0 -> 1.04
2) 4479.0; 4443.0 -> 1.18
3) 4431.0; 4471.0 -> 1.00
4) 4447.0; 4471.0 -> 1.03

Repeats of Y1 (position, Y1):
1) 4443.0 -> 1.194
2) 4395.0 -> 1.194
